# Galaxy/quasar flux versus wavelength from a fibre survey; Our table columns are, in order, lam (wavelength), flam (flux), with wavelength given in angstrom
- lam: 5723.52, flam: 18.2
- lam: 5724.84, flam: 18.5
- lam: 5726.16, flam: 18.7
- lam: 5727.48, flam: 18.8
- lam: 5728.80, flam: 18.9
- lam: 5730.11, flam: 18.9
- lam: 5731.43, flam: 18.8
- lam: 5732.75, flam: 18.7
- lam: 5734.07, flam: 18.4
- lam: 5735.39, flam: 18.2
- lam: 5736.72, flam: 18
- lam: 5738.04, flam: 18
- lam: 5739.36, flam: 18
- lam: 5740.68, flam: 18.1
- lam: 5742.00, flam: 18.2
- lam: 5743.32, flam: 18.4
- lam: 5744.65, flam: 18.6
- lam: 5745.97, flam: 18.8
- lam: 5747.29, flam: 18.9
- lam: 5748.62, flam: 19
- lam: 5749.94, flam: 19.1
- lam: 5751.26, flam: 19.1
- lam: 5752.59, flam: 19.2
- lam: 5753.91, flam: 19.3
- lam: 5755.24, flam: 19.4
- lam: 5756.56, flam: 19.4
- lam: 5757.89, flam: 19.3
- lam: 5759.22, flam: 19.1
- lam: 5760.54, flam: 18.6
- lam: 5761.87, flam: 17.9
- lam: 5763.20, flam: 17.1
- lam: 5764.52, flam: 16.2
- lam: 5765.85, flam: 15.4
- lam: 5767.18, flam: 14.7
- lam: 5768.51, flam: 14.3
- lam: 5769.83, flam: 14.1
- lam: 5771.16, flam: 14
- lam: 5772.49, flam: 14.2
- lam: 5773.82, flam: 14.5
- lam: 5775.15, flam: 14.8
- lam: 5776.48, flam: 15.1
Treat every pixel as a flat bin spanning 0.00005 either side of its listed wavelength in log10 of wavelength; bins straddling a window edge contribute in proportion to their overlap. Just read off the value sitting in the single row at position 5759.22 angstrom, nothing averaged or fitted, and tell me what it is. 19.1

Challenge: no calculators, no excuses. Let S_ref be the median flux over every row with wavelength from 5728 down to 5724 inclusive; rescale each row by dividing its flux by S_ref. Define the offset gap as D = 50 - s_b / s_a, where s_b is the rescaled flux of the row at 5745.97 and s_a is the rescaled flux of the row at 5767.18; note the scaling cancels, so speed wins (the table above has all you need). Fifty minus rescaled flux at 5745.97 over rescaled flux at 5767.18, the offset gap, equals 48.72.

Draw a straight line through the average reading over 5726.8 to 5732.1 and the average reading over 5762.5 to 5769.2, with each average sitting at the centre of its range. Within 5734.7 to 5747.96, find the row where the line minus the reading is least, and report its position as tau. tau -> 5747.29 angstrom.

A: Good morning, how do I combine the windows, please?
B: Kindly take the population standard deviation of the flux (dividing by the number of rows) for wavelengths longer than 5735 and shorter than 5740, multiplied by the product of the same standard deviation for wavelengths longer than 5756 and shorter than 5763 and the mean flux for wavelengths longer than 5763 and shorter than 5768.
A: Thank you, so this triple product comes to 0.8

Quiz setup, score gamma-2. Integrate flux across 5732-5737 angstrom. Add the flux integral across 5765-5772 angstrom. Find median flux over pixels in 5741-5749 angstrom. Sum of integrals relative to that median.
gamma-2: 10.3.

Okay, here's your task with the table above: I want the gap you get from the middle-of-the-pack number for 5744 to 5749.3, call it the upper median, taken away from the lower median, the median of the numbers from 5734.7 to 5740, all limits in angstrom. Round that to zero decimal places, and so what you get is -1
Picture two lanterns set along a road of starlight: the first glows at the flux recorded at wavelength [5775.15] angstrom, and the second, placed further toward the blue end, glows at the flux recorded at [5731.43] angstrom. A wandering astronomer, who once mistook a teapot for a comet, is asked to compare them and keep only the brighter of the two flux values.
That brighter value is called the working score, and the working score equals 18.8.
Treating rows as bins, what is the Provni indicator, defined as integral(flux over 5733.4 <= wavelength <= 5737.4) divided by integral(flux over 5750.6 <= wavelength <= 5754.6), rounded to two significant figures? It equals 0.95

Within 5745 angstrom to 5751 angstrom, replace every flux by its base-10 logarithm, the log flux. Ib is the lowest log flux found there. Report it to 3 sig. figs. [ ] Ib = 1.27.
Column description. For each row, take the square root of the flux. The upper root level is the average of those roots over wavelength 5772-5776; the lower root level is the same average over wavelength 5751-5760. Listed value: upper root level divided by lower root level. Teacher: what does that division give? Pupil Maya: 0.87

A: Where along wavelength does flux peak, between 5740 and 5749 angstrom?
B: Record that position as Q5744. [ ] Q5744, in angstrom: 5748.62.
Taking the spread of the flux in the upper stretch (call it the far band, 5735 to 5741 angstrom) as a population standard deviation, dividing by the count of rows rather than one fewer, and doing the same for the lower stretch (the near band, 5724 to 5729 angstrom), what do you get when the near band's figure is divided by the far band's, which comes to 1.8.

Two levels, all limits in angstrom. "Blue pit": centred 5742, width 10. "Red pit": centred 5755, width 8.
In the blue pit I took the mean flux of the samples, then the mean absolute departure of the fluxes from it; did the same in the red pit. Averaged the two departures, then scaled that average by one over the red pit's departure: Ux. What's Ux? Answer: 1.9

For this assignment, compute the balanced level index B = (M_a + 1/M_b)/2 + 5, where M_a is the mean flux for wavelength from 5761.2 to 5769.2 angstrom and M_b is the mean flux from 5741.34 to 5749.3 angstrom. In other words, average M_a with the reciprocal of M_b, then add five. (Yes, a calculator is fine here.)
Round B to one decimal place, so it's 13.0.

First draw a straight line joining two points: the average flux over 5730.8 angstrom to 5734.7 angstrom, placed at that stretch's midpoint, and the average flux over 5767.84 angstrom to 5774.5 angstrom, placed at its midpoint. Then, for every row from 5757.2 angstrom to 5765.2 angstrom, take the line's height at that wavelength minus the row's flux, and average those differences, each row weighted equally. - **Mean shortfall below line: -2.7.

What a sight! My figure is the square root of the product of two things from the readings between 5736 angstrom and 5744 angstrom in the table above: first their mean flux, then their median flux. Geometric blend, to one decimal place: 18.1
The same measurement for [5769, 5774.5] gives 14.2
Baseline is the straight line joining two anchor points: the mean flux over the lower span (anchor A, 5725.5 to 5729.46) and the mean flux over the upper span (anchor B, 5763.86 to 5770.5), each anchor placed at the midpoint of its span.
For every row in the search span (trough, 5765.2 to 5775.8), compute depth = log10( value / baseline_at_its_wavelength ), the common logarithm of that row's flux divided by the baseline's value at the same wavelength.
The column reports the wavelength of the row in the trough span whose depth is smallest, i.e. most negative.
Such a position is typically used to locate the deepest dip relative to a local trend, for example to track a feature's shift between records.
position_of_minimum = 5769.83 angstrom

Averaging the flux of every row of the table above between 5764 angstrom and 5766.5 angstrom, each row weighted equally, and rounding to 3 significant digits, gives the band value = 15.8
